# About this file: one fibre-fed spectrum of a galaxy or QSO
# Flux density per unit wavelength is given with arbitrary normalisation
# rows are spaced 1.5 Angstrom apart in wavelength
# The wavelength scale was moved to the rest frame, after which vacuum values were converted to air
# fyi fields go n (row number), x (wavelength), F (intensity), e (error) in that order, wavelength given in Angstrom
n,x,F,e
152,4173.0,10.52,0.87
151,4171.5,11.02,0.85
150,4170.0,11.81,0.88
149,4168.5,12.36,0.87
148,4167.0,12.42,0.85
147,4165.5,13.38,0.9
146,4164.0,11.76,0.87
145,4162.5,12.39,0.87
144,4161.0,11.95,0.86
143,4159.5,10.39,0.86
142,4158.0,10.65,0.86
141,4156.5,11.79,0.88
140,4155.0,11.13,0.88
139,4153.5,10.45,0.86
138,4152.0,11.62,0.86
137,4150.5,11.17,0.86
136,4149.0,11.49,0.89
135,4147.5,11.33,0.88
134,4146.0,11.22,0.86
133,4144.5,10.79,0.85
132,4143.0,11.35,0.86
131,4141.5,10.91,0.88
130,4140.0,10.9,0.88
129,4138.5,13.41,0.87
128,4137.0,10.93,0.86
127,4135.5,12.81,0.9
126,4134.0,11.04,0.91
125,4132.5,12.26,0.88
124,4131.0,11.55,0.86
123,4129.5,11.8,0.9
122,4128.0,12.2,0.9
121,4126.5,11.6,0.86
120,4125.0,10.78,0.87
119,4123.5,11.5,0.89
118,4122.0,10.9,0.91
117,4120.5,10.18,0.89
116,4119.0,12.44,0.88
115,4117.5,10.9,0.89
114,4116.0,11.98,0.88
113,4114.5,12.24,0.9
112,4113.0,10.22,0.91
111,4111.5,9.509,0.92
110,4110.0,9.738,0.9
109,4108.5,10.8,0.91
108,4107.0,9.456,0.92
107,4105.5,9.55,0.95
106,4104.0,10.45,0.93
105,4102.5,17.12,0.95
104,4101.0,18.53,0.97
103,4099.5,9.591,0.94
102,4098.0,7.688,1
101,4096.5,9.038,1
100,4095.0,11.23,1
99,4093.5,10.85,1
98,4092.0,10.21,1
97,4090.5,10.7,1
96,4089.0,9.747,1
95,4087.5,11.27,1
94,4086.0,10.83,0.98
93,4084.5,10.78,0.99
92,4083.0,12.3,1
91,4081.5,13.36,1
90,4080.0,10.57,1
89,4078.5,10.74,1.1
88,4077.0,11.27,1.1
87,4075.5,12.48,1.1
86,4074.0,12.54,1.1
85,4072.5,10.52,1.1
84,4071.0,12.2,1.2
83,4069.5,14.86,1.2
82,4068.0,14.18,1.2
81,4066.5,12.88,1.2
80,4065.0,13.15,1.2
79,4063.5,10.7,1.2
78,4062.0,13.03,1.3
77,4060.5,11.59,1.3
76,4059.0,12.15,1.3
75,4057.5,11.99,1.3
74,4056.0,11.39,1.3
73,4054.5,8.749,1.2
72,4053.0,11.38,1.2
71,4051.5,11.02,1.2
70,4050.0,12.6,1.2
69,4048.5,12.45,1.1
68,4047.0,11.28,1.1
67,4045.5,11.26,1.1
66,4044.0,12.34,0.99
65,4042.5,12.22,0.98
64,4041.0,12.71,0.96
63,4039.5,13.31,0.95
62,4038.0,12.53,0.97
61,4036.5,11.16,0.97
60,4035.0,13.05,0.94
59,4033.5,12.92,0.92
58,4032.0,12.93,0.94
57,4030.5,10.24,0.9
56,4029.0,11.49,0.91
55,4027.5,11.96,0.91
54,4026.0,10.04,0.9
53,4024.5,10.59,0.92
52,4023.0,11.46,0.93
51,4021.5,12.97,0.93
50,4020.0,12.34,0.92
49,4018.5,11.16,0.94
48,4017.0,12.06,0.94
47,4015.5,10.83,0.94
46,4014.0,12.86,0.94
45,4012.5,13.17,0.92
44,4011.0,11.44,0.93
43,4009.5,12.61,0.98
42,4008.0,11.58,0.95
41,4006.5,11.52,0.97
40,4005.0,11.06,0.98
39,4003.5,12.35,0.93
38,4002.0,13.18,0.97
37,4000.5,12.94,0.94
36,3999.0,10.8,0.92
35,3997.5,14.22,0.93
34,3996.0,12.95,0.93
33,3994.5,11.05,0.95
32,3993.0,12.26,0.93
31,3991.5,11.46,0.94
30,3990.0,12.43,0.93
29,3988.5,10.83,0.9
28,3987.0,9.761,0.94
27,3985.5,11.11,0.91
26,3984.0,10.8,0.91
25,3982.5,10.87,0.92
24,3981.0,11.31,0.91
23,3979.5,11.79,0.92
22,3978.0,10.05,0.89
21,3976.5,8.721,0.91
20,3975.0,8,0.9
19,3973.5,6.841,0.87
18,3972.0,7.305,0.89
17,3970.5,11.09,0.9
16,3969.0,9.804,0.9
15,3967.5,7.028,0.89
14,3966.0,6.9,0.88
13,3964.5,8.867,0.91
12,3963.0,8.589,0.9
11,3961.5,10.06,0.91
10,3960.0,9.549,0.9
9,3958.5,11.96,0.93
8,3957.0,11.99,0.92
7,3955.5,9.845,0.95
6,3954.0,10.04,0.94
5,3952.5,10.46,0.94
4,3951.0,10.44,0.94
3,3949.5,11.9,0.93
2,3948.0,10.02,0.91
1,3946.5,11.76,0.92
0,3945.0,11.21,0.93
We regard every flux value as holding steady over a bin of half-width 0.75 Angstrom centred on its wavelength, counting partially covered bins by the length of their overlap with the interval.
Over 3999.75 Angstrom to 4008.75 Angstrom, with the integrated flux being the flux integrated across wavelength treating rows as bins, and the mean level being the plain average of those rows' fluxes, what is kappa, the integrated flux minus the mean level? 97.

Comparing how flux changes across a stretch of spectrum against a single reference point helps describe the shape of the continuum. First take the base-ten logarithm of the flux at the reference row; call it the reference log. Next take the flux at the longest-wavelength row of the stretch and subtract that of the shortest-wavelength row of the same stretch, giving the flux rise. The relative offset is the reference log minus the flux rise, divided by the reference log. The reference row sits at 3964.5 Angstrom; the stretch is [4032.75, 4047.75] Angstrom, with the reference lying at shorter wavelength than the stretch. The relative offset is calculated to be 2.7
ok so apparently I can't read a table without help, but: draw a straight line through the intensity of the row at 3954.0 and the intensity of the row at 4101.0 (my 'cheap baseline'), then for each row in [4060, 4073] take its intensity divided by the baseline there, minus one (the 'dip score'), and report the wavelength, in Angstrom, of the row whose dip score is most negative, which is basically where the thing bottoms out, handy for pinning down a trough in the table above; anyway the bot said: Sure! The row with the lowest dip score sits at 4072.5 Angstrom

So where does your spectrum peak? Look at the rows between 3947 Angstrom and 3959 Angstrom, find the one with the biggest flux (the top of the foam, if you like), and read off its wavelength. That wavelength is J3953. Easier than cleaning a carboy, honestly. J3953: 3957.0 Angstrom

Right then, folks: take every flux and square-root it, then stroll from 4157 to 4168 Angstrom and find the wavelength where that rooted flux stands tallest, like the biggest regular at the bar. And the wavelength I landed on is 4165.5 Angstrom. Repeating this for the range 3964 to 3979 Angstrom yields 3970.5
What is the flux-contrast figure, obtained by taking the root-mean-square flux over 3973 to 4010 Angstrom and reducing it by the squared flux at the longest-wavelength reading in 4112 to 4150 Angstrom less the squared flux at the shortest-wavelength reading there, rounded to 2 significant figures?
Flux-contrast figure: -16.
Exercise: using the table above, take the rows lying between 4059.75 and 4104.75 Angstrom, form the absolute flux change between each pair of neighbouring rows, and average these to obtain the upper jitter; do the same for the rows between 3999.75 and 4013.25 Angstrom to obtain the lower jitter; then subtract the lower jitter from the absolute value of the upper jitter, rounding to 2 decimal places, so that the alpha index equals 0.84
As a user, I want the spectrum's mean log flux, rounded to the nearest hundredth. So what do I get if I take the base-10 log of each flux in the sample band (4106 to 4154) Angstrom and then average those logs 1.05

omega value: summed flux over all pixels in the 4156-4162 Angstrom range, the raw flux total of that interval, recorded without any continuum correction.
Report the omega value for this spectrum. 45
